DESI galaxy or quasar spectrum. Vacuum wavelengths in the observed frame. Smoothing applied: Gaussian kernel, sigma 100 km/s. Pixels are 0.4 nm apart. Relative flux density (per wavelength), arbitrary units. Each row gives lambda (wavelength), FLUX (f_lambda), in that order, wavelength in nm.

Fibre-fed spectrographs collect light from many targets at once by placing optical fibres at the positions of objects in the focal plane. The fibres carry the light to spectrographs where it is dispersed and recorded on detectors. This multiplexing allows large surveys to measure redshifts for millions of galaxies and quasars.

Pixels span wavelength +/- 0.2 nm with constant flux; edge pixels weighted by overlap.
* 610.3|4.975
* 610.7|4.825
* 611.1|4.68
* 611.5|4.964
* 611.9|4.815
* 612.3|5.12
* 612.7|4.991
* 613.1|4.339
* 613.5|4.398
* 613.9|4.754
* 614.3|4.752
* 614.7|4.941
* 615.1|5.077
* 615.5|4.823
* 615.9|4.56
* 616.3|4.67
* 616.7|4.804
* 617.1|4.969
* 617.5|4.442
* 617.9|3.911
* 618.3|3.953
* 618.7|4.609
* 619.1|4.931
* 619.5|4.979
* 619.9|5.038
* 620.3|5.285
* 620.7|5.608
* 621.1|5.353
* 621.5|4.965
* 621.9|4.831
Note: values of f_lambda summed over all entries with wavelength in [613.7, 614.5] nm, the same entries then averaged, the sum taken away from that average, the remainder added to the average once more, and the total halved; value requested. 0.000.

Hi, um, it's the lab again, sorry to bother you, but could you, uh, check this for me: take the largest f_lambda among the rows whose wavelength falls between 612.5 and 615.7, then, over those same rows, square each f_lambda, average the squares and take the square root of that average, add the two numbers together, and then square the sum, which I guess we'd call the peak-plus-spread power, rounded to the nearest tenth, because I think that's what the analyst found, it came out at 96.9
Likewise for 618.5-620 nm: 98.6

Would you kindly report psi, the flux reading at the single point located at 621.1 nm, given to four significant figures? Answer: 5.353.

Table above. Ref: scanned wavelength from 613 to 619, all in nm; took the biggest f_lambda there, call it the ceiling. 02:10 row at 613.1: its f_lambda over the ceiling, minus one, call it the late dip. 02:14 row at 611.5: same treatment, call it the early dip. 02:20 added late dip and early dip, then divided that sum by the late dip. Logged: 1.15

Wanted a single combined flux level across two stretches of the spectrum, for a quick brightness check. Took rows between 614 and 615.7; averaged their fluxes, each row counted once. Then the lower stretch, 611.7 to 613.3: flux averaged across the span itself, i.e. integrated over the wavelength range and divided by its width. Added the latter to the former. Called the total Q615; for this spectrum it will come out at 9.71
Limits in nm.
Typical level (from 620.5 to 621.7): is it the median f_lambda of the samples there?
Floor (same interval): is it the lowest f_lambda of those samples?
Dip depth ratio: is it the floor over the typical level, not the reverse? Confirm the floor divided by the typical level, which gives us 0.928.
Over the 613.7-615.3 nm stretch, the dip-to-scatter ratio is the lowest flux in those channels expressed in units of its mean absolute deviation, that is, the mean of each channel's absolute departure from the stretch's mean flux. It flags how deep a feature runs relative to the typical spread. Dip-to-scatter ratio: 37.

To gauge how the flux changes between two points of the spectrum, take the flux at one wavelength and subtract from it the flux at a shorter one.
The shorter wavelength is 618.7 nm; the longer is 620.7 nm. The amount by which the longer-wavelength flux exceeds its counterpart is 1.0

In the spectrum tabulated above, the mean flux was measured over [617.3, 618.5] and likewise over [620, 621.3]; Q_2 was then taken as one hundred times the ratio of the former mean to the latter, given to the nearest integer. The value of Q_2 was 76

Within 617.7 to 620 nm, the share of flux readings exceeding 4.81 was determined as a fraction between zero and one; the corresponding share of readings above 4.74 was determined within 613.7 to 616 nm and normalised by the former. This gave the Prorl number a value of 1.7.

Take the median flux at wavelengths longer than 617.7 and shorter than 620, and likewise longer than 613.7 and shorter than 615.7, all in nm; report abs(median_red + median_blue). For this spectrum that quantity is 9.59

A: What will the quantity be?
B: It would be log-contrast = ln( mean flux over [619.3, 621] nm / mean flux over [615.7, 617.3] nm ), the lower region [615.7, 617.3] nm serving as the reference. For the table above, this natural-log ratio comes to 0.10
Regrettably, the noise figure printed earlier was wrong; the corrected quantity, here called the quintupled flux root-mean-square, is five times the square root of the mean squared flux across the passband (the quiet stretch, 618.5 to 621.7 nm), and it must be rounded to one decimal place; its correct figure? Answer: 25.5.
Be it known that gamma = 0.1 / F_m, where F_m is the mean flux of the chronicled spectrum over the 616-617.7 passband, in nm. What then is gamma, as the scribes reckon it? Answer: 0.0212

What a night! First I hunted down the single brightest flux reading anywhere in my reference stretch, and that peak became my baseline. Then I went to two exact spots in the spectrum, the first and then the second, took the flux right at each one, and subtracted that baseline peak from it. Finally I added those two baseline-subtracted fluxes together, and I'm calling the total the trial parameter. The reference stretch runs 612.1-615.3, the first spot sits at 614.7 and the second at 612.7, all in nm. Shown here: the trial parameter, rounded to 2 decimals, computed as -0.31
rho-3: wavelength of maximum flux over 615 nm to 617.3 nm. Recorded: 615.1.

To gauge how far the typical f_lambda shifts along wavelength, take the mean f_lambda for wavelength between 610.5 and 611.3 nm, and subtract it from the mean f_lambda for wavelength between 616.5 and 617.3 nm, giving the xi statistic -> 0.13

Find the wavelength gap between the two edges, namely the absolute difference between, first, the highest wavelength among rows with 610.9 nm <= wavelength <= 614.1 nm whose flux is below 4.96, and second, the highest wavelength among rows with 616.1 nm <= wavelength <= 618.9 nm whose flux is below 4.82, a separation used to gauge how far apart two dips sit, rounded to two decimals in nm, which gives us 4.80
